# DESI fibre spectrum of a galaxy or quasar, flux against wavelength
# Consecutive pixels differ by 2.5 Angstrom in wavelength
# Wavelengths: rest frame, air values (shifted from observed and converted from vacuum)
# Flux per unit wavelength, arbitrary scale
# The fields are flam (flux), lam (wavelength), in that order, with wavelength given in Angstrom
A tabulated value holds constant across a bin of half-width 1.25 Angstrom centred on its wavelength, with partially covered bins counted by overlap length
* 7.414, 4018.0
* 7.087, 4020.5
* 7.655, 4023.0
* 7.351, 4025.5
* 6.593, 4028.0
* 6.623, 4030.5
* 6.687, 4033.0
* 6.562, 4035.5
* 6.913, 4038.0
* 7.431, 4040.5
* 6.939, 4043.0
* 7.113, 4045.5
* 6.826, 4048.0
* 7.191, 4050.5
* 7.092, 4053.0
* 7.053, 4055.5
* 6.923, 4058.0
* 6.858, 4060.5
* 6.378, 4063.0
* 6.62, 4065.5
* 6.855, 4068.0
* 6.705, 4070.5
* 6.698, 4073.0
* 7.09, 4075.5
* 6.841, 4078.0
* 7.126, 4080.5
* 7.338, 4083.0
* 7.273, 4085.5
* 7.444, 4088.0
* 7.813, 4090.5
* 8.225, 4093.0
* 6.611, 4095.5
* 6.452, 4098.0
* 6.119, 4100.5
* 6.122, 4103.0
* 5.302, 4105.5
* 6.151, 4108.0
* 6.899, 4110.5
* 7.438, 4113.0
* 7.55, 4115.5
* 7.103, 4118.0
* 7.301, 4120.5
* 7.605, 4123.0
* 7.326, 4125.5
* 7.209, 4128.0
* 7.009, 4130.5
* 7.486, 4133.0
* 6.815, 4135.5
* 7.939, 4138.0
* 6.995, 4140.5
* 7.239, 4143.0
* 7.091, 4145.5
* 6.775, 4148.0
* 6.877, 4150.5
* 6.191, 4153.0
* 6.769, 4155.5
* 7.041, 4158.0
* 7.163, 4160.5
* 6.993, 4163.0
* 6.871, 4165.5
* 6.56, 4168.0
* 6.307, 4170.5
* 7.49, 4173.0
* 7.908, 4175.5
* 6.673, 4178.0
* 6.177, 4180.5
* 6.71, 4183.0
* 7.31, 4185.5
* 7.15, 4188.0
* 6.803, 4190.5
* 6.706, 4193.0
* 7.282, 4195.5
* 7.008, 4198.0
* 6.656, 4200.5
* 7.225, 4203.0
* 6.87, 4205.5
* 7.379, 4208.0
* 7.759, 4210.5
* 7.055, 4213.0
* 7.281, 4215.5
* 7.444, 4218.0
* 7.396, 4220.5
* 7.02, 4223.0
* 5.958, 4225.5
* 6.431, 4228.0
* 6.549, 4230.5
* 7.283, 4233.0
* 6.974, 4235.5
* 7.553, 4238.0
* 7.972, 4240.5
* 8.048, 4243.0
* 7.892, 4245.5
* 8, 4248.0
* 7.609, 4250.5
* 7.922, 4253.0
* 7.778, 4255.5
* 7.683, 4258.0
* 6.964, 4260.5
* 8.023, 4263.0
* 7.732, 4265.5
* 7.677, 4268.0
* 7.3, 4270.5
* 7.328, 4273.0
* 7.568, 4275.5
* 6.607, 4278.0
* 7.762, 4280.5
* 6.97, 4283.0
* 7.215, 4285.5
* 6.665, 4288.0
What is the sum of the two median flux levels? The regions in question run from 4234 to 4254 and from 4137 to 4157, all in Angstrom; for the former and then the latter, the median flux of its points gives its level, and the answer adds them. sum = 14.8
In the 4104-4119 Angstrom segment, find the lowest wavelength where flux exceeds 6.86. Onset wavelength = 4110.5 Angstrom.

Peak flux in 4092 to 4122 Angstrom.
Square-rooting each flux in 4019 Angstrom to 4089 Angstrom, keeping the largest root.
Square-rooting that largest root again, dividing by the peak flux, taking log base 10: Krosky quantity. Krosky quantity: -0.694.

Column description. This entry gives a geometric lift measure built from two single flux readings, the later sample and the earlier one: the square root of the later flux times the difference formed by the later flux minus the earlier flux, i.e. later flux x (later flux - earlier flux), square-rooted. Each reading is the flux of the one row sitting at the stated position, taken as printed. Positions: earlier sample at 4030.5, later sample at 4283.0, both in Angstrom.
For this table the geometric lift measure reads 1.6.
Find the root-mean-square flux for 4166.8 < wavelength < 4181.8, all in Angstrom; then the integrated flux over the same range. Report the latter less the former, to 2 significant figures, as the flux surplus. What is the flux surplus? 96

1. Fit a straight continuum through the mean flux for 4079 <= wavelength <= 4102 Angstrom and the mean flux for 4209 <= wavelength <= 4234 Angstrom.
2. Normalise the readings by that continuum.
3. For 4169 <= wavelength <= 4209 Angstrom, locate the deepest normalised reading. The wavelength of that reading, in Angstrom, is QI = 4180.5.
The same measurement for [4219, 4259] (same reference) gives 4225.5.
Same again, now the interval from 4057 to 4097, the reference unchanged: 4063.0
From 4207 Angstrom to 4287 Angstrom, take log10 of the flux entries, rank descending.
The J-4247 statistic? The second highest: 0.904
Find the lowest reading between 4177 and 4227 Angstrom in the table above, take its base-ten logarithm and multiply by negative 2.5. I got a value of -1.94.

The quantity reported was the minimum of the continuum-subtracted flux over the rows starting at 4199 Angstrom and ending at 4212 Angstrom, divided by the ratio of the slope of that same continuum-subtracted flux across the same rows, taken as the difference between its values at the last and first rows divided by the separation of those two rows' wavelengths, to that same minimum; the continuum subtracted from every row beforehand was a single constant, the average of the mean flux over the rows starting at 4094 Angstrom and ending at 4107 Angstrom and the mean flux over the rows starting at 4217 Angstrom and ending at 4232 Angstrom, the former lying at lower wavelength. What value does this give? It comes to 0.3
